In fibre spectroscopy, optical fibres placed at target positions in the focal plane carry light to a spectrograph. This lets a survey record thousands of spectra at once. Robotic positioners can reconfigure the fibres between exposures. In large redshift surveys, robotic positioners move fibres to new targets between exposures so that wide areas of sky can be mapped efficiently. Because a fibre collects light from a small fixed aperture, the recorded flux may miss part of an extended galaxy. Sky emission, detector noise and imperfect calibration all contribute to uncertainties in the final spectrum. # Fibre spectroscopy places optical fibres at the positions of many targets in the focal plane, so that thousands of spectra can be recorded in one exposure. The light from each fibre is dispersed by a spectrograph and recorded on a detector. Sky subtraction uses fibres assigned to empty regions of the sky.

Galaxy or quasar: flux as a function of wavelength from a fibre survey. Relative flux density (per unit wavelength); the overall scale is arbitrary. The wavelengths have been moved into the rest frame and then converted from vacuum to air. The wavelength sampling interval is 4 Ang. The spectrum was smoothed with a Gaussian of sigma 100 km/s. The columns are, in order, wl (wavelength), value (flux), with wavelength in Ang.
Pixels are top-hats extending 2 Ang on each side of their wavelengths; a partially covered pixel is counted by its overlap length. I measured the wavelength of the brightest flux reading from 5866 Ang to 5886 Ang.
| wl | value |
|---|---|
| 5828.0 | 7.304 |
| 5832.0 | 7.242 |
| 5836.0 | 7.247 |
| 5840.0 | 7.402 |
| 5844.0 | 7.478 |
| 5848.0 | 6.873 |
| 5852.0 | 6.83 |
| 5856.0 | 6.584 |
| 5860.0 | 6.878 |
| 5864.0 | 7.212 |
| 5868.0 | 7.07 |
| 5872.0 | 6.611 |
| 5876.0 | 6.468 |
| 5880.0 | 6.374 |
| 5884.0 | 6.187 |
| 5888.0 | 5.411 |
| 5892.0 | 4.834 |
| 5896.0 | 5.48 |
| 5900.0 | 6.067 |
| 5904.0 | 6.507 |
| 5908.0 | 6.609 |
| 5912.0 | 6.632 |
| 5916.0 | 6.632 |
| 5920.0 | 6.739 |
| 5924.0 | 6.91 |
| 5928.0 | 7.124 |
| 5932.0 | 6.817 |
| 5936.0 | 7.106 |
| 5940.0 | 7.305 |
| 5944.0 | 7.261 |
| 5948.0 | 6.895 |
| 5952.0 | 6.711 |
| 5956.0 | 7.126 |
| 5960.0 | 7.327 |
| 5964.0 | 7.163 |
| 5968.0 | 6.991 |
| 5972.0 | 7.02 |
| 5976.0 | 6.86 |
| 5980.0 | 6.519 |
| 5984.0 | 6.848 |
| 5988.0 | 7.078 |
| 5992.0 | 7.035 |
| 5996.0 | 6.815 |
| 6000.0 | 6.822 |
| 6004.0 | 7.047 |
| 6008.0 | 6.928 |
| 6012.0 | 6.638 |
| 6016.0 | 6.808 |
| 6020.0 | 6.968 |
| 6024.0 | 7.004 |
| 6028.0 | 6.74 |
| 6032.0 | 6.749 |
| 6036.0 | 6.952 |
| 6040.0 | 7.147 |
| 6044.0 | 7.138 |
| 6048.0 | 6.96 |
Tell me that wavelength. 5868.0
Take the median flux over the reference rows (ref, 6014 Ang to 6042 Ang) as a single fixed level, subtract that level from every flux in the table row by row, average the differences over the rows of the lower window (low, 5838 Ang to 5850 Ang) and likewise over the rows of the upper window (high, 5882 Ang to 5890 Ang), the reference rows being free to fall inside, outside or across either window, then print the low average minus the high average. 1.5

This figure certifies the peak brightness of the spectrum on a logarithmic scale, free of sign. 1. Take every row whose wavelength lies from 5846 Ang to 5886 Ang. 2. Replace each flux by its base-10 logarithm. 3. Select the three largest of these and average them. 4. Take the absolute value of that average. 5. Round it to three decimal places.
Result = 0.848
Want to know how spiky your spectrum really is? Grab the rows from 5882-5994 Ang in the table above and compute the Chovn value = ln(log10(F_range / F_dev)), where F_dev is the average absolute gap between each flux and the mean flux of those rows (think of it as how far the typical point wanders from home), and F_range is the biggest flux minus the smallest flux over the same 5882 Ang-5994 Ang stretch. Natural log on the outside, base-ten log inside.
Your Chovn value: -0.27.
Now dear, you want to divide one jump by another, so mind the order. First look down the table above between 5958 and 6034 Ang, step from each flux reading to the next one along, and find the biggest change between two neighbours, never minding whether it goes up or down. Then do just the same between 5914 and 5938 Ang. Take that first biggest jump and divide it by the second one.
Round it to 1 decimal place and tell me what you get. 1.1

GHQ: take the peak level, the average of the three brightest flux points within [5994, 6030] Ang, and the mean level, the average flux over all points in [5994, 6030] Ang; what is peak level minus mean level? 0.14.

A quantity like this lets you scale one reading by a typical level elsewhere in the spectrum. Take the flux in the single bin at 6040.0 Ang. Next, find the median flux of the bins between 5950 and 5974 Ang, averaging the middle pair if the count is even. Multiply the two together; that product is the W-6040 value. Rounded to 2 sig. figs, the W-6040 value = 51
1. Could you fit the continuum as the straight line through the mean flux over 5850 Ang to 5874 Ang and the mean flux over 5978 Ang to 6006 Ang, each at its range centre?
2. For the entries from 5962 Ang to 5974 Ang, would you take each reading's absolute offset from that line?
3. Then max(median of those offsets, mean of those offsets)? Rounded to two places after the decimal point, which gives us 0.18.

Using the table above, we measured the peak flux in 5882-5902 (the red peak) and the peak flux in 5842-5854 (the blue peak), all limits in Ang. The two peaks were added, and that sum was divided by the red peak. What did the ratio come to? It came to 2.21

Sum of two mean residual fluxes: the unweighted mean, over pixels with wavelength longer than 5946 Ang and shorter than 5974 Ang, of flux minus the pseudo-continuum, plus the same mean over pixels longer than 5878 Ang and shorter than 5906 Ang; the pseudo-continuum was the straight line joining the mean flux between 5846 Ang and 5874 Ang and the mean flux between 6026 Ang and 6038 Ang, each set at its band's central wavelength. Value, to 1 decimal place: -0.8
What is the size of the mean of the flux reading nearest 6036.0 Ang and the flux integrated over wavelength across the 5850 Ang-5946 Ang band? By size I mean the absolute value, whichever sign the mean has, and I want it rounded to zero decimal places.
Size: 319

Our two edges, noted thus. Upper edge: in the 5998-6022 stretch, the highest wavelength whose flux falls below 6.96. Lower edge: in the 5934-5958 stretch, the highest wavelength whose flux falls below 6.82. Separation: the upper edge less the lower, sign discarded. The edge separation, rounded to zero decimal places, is 64 Ang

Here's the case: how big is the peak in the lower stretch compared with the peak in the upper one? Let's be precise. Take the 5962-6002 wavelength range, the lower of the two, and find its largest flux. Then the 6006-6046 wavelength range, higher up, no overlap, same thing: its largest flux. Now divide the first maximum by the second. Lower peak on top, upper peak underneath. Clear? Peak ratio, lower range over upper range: 1.00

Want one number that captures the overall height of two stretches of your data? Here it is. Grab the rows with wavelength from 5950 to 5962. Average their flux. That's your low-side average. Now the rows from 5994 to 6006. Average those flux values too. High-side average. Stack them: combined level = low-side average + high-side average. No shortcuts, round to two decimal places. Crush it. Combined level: 13.95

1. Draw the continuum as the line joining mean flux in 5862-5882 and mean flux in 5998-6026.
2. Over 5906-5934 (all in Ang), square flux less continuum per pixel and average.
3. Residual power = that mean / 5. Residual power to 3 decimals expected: 0.006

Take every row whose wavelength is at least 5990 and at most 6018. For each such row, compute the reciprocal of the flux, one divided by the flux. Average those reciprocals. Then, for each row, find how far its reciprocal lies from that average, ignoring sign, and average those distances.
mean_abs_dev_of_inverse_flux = 0.0024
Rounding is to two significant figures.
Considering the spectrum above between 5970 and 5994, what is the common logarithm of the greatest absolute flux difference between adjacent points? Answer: -0.47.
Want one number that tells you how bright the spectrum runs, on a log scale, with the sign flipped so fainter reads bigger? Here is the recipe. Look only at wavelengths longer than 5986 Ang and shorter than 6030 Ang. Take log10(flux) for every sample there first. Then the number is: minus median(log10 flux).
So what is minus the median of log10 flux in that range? -0.841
